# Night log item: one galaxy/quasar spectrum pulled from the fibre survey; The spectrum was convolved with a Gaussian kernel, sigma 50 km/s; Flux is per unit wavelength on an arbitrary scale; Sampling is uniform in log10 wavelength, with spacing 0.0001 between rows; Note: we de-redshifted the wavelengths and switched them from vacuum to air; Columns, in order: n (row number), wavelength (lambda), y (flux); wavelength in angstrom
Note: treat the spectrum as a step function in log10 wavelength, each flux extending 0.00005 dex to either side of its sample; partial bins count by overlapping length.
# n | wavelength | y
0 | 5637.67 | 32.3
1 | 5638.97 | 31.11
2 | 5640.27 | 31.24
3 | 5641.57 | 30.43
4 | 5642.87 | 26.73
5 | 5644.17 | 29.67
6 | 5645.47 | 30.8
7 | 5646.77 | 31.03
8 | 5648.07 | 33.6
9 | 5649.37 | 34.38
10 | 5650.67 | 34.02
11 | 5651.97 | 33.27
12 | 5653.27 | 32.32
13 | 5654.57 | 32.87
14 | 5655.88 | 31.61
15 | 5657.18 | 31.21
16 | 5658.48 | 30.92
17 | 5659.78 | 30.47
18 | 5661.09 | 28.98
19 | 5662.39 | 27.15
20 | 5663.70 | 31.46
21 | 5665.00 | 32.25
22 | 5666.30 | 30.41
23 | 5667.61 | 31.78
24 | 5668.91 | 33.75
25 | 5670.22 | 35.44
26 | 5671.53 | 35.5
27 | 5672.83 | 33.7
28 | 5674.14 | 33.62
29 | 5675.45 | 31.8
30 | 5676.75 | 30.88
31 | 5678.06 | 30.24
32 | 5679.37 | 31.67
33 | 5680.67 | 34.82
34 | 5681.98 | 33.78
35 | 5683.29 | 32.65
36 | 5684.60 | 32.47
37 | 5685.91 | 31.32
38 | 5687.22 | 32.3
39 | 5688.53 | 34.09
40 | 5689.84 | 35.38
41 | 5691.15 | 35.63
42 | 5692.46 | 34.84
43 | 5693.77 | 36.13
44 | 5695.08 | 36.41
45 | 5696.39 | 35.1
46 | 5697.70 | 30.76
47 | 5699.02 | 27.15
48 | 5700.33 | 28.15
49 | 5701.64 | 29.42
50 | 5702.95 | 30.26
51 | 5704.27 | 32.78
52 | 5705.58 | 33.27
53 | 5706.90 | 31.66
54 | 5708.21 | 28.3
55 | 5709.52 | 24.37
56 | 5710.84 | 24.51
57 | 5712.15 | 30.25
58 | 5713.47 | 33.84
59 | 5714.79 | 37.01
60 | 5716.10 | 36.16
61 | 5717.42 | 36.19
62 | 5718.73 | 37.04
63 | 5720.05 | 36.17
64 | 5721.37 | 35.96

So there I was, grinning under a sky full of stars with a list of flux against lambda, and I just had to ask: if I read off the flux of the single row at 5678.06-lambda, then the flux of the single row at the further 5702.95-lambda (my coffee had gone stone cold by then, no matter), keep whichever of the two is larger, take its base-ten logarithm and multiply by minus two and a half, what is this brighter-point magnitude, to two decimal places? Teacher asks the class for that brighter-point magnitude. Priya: -3.70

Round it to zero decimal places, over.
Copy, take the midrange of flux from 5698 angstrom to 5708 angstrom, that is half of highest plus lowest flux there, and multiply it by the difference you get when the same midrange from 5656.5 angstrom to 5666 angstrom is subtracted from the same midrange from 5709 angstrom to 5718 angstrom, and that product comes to 30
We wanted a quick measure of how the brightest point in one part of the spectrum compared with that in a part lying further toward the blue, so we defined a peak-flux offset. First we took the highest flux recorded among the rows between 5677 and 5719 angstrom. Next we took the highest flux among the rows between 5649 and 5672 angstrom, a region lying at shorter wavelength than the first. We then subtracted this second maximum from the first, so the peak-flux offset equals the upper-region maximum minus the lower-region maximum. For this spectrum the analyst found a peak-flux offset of 1.5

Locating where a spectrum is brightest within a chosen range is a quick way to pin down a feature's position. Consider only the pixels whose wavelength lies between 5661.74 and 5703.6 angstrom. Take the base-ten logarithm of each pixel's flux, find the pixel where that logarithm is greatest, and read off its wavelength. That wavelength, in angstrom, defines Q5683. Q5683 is 5695.08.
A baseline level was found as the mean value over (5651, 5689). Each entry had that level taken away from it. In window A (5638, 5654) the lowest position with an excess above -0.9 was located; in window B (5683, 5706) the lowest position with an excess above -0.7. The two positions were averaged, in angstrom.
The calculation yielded 5665.7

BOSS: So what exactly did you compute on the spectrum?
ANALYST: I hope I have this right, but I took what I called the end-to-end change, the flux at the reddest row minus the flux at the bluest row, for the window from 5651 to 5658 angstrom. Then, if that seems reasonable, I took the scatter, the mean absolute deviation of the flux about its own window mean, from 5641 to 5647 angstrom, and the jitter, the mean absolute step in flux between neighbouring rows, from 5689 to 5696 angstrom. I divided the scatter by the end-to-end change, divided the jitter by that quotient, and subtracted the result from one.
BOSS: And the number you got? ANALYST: 2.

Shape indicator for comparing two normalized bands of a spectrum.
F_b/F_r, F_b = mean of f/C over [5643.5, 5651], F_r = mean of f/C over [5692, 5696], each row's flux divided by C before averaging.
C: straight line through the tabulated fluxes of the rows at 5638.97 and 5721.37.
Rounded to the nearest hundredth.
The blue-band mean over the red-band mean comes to 0.98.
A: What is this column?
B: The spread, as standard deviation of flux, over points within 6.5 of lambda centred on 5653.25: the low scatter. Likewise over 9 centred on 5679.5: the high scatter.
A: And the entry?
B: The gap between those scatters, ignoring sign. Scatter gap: 0.7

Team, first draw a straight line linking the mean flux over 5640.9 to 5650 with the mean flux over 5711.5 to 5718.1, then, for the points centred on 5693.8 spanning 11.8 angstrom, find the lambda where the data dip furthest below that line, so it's 5699.02 angstrom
